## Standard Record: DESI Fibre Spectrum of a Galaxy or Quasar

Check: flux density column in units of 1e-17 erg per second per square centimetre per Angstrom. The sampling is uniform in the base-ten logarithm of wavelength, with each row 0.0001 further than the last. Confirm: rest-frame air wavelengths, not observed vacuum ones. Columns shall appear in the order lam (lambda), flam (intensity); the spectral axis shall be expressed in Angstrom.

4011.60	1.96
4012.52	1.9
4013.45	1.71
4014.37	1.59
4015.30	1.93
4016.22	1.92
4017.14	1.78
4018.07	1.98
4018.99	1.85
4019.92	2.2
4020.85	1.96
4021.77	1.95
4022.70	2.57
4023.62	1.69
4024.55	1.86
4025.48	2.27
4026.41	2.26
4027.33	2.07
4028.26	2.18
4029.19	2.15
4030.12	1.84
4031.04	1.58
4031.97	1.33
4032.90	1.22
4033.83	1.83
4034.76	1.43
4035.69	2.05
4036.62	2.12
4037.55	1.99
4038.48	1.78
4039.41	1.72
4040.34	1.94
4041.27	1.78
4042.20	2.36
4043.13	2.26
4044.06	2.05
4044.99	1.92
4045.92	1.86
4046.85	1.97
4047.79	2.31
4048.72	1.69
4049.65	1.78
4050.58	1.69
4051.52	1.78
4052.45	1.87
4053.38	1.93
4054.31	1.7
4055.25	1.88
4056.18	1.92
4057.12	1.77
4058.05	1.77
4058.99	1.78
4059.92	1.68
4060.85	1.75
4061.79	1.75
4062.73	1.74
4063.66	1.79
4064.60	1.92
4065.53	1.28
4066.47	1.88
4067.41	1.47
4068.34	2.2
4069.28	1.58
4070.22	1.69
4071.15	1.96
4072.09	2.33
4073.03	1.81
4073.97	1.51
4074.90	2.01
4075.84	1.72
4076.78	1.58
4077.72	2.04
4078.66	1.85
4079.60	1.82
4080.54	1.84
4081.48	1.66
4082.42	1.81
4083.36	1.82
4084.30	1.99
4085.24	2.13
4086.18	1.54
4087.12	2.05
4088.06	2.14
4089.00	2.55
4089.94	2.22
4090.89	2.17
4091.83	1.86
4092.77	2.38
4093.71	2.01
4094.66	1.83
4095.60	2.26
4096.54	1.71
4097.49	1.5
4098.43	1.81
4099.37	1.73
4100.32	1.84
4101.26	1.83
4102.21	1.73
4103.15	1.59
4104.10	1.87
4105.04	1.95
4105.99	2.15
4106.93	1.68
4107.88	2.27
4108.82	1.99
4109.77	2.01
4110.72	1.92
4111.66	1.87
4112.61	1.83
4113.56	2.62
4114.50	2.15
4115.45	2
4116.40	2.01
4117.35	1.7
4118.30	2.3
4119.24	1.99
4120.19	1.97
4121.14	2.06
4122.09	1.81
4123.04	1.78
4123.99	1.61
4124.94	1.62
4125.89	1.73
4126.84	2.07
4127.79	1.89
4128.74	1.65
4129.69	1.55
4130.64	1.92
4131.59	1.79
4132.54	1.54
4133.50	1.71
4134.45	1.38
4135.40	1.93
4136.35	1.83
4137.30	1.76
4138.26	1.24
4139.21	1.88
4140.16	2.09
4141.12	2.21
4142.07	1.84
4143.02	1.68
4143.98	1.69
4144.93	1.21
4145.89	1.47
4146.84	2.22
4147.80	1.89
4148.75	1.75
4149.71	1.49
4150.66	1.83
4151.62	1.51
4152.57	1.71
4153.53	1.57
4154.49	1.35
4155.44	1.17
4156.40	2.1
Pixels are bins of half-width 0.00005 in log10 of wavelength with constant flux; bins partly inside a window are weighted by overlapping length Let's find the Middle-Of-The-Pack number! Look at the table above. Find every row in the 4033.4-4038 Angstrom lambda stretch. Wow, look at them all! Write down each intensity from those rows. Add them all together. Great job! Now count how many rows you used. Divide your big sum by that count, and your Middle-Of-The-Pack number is 1.88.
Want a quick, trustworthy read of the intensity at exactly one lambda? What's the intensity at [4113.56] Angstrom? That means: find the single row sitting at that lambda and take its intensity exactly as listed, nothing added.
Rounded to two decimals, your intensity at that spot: 2.62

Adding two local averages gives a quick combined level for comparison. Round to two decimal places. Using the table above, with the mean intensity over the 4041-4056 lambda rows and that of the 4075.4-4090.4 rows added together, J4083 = 3.85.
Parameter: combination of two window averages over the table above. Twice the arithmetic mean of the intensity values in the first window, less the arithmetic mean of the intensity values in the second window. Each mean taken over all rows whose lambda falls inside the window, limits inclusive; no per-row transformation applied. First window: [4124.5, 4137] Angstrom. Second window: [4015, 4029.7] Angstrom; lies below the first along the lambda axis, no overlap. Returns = 1.44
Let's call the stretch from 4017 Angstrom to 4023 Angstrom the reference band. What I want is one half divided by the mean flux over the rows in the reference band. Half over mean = 0.245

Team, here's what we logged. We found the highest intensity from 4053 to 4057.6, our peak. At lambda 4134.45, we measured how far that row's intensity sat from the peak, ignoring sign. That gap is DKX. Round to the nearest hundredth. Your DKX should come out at 0.55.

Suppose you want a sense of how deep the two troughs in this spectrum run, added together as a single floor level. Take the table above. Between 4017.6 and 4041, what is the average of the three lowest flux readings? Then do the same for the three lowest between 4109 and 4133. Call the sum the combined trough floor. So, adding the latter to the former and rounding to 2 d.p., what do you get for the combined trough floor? 2.89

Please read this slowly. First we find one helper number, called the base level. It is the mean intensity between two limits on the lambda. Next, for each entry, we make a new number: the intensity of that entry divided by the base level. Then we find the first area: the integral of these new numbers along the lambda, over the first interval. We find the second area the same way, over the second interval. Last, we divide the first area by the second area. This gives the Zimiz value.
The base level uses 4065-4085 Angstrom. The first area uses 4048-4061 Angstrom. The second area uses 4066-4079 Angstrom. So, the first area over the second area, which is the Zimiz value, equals 1.0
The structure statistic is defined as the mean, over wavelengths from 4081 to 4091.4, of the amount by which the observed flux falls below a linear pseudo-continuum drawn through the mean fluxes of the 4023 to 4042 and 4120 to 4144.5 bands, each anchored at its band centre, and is -0.19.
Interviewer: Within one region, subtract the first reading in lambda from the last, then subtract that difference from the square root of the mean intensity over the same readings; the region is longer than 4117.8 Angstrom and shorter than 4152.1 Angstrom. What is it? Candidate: 2.12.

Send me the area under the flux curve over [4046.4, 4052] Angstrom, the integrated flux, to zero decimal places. 10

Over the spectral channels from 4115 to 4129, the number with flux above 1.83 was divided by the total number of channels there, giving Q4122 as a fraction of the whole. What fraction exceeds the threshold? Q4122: 0.53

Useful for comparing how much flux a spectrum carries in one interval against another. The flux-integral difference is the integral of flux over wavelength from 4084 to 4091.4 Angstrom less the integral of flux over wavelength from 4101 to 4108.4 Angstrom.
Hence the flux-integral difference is 1.6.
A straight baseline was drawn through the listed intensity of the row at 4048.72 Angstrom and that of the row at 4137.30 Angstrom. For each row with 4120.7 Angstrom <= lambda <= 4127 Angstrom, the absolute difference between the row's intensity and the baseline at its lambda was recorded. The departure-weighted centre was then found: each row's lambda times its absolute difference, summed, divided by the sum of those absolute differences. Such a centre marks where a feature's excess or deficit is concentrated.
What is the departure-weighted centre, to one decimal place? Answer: 4124.0 Angstrom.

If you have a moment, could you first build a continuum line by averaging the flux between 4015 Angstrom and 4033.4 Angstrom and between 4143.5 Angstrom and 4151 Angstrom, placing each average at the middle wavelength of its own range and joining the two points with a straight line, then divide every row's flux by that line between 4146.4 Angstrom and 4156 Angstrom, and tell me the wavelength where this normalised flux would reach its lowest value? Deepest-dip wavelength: 4155.44 Angstrom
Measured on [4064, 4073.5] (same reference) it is 4065.53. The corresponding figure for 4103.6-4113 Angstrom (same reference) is 4106.93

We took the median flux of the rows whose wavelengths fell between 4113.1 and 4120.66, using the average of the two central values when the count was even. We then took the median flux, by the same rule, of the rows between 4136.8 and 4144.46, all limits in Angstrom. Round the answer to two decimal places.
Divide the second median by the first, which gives 0.90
